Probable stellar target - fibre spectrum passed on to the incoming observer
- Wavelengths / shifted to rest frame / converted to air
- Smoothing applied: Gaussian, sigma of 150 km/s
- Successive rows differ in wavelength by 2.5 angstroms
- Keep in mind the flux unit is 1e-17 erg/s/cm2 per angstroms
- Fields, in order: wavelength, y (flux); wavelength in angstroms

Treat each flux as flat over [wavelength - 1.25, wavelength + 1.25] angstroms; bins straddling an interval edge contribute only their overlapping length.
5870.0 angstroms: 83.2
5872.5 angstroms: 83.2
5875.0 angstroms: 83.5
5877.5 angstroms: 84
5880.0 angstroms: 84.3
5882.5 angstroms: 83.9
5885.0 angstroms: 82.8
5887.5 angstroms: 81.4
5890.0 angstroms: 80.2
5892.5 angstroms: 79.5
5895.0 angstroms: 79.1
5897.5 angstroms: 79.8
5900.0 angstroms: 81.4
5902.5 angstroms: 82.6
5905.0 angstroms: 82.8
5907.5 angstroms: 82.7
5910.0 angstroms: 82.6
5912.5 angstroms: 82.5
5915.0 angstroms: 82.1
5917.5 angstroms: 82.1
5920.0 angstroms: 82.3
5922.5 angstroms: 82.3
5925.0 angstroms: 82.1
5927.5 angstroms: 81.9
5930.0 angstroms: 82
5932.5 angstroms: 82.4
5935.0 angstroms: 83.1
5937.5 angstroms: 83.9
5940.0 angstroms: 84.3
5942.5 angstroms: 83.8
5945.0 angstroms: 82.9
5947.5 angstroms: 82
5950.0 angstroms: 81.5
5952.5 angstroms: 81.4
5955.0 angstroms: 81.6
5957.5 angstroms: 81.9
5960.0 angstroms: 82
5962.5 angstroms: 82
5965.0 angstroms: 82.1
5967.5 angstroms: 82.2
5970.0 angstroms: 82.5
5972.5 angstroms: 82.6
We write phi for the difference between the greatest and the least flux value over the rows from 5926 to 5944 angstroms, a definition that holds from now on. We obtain 2.4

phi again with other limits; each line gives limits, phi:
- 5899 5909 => 1.4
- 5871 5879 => 0.8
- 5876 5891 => 4.1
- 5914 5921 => 0.2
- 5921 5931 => 0.4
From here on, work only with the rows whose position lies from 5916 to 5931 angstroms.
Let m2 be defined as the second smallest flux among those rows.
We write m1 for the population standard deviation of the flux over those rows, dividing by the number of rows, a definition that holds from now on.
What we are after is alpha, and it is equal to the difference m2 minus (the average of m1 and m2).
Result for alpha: 40.9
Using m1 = 0.1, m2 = 82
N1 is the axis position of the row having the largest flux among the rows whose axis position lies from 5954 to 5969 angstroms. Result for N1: 5967.5 angstroms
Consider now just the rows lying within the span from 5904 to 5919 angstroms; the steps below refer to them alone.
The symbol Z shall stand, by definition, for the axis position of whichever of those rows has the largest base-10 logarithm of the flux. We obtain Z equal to 5905.0 angstroms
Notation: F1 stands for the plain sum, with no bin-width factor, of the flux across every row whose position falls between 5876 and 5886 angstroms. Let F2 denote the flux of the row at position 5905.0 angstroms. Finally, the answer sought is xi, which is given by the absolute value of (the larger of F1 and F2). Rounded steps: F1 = 335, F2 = 82.8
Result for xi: 335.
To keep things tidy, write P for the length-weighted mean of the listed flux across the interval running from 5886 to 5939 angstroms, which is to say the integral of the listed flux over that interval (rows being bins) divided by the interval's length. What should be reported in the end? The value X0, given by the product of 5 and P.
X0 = 409.3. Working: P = 81.9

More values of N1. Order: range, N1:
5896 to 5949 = 5940.0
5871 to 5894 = 5880.0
